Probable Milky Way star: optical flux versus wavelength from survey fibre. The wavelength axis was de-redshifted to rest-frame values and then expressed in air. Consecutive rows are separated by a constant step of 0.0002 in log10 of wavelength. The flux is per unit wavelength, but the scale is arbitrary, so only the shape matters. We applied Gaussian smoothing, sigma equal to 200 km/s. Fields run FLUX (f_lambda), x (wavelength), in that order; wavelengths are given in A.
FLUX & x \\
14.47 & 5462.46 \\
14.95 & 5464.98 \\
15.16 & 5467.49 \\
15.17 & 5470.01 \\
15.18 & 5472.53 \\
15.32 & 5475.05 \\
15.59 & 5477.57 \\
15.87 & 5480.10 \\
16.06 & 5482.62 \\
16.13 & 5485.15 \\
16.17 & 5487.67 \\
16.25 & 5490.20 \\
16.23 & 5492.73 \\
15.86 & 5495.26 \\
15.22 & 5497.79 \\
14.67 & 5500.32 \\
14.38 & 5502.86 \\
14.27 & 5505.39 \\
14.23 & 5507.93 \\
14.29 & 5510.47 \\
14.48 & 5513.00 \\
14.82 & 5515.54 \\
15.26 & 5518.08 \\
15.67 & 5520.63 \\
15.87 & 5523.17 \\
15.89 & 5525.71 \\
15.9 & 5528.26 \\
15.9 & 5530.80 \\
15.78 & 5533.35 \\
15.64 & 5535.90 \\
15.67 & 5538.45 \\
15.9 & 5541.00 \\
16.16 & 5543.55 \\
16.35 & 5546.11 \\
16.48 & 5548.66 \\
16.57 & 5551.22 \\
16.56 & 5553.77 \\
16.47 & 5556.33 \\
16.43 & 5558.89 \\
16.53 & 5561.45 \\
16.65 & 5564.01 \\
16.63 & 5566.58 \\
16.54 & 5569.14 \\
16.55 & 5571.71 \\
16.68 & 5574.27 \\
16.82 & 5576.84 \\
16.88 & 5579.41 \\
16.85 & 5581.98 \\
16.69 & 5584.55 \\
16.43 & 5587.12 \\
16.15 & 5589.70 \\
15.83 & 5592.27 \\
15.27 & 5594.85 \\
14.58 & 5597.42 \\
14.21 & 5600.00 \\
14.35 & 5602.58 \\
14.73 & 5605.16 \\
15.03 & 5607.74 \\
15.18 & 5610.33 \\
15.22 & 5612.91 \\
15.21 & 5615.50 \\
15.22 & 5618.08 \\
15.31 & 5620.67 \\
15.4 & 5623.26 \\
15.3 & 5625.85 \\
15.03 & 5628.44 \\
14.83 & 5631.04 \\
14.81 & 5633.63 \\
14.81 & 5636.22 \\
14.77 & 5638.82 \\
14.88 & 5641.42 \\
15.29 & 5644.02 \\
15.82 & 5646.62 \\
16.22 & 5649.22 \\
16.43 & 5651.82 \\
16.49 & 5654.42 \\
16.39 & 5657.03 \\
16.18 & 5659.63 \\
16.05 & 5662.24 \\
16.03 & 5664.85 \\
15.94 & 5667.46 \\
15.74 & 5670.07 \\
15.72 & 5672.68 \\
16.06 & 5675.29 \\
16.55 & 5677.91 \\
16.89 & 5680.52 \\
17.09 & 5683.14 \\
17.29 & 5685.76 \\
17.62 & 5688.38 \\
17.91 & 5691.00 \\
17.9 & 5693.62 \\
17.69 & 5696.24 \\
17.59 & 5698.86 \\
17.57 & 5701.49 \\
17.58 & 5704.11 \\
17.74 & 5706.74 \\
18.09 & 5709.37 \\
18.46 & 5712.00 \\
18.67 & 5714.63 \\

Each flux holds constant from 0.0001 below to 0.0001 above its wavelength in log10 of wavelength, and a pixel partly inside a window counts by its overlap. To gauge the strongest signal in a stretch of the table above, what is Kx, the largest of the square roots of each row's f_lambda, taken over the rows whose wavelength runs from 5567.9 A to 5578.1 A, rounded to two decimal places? 4.10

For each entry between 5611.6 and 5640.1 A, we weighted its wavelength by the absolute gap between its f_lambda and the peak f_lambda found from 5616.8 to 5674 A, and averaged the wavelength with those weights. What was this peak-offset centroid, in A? 5626.9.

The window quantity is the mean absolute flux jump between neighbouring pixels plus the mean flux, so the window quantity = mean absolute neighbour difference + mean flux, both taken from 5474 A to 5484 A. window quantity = 16.0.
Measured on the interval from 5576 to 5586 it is 16.9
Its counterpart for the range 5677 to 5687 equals 17.2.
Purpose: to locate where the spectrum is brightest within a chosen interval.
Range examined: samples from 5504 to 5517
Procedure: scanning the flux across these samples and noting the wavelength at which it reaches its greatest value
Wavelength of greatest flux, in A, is 5515.54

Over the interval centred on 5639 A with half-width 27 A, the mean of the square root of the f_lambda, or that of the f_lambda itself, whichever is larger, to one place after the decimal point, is 15.5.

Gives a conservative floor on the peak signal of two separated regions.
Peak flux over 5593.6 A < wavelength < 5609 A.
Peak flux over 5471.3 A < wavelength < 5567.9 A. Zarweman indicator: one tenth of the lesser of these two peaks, 1.53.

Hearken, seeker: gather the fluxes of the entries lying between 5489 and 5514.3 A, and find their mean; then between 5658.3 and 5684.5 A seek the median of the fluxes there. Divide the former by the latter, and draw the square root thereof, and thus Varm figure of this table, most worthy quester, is 0.97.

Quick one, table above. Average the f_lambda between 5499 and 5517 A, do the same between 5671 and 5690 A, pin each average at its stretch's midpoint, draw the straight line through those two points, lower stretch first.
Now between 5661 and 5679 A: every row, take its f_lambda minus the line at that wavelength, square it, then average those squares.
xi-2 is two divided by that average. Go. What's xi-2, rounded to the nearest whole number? 5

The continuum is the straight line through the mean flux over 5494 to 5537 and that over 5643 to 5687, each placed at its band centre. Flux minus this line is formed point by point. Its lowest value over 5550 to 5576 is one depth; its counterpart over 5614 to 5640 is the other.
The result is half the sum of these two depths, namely -0.18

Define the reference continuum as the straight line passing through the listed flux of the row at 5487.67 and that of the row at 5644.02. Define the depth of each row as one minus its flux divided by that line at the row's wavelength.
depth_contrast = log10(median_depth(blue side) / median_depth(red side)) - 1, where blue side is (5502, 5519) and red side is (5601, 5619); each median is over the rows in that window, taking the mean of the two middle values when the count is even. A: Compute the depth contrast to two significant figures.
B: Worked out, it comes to -0.26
